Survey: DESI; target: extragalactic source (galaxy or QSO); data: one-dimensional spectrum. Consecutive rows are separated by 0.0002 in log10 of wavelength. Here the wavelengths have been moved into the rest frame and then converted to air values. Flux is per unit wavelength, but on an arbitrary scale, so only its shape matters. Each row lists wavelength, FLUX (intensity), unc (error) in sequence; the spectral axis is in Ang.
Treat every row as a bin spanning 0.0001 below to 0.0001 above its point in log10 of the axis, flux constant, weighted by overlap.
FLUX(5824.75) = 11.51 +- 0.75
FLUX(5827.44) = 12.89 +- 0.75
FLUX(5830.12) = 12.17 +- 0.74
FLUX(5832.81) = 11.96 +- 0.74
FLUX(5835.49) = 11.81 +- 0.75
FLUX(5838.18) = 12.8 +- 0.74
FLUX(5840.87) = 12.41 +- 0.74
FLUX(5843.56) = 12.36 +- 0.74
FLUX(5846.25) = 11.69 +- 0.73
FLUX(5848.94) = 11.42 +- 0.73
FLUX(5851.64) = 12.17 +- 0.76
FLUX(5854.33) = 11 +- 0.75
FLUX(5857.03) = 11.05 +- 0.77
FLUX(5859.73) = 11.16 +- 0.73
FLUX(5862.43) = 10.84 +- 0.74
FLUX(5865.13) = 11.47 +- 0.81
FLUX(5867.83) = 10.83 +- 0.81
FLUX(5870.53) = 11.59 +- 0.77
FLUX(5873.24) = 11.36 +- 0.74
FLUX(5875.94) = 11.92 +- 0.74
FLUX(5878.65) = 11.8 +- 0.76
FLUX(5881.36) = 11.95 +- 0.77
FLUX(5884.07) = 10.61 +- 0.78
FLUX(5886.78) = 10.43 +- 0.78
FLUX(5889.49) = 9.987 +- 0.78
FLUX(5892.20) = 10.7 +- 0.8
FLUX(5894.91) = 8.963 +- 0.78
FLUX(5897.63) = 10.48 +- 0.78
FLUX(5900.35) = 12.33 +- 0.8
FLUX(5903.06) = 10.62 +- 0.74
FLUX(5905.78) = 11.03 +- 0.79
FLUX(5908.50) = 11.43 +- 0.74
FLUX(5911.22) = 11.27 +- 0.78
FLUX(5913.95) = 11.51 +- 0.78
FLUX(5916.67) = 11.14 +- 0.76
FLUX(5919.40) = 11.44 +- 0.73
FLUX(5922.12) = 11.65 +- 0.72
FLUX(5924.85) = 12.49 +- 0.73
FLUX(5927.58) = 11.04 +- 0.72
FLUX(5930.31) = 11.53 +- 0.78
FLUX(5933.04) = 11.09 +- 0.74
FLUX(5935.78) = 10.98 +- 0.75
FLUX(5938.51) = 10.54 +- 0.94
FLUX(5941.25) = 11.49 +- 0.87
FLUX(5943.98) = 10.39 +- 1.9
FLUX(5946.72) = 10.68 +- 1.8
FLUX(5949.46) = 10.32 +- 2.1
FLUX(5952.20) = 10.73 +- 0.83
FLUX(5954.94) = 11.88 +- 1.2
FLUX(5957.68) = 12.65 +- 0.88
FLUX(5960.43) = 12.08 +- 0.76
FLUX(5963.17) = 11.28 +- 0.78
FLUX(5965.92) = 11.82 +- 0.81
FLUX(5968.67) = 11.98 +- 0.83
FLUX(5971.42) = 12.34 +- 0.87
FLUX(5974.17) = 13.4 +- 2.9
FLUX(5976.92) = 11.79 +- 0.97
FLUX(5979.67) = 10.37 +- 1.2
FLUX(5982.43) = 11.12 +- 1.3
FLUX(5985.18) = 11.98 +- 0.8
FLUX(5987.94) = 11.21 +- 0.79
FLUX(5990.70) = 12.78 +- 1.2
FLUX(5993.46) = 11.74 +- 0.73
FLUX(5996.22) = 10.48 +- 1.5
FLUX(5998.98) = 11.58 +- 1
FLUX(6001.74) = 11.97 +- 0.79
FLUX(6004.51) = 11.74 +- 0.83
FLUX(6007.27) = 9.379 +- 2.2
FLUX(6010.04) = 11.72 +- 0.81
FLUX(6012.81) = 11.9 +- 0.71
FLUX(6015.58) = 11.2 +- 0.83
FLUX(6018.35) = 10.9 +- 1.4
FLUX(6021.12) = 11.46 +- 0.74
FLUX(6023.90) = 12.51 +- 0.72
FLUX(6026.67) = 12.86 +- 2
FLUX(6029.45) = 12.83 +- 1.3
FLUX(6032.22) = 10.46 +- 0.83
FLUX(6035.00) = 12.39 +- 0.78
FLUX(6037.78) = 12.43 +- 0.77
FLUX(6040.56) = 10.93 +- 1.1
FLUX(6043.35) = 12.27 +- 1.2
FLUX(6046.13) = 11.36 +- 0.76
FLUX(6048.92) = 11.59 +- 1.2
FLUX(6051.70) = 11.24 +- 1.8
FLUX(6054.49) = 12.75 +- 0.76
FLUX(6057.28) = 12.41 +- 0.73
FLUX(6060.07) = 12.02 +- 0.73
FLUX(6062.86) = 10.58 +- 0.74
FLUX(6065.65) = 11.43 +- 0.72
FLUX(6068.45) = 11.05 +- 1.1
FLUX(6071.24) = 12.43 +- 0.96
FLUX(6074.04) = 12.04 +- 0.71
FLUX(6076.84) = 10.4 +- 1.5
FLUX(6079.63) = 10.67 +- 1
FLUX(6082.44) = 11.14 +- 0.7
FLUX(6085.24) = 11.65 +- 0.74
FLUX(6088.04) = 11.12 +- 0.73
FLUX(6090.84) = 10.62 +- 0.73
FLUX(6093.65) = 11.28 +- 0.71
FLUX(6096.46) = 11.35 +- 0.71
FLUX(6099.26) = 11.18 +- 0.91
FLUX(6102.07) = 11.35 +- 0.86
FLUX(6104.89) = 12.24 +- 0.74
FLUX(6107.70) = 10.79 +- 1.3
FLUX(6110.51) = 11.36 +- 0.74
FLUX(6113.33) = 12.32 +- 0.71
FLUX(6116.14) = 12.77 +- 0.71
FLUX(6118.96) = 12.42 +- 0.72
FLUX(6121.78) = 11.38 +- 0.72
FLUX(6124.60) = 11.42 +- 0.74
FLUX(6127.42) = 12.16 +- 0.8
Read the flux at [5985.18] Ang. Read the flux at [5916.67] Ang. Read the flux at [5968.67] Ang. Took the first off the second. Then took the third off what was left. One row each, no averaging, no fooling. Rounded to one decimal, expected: -12.8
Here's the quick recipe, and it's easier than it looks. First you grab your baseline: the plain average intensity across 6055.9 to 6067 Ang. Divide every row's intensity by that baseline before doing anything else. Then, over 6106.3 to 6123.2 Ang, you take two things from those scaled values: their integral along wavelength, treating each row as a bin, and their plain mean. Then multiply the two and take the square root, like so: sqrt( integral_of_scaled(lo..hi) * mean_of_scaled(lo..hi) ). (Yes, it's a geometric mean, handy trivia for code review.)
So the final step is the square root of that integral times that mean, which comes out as 4.19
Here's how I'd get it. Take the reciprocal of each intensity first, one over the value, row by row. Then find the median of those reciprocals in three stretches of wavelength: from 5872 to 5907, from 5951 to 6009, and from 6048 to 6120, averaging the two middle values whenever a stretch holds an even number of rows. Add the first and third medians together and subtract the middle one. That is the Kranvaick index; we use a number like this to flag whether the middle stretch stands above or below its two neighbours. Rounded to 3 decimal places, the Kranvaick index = 0.097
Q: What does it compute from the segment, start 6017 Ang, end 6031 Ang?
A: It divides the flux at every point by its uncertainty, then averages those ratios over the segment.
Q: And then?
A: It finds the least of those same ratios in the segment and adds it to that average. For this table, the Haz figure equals 18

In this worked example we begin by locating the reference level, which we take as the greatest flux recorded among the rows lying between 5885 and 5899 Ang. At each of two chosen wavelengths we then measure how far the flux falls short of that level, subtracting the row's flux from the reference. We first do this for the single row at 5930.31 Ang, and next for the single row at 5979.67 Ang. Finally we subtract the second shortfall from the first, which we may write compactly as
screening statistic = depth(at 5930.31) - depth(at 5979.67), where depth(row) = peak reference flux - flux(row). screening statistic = -1.2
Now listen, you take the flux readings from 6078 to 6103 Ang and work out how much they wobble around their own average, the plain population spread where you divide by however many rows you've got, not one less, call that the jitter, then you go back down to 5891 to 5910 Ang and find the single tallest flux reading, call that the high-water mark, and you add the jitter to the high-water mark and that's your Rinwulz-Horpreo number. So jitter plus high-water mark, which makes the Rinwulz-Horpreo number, 12.6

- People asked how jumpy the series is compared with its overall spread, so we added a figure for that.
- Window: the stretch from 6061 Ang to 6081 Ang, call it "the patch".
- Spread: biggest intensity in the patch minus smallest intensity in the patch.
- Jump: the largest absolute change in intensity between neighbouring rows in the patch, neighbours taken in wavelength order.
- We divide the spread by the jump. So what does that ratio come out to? 1.24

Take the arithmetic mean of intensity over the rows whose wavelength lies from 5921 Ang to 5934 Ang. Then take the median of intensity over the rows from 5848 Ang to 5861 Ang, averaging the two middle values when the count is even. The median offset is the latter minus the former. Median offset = -0.4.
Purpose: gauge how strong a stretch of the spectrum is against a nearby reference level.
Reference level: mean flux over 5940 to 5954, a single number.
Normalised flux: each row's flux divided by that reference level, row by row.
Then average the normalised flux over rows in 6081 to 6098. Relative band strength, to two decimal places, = 1.04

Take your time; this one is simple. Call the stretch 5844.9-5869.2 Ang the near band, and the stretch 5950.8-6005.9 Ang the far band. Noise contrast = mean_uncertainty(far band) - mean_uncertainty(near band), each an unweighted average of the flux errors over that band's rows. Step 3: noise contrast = 0.29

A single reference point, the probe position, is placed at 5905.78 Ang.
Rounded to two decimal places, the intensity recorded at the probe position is 11.03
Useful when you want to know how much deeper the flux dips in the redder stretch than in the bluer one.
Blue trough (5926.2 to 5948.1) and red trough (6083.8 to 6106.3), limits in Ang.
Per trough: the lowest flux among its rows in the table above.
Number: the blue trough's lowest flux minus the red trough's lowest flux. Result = -0.23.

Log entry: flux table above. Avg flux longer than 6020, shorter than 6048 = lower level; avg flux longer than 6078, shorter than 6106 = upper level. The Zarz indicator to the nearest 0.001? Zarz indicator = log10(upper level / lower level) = -0.026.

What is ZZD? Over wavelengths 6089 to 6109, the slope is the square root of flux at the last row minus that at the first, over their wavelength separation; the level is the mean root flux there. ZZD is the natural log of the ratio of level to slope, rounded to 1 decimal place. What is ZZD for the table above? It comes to 7.7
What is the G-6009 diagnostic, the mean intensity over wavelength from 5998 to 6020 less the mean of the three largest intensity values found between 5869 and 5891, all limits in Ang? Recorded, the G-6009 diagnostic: -0.59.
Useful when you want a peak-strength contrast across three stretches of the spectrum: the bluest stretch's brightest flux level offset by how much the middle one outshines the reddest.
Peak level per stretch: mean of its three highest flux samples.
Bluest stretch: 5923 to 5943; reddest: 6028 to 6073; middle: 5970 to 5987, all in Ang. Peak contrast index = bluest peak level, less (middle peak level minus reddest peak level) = 11.9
